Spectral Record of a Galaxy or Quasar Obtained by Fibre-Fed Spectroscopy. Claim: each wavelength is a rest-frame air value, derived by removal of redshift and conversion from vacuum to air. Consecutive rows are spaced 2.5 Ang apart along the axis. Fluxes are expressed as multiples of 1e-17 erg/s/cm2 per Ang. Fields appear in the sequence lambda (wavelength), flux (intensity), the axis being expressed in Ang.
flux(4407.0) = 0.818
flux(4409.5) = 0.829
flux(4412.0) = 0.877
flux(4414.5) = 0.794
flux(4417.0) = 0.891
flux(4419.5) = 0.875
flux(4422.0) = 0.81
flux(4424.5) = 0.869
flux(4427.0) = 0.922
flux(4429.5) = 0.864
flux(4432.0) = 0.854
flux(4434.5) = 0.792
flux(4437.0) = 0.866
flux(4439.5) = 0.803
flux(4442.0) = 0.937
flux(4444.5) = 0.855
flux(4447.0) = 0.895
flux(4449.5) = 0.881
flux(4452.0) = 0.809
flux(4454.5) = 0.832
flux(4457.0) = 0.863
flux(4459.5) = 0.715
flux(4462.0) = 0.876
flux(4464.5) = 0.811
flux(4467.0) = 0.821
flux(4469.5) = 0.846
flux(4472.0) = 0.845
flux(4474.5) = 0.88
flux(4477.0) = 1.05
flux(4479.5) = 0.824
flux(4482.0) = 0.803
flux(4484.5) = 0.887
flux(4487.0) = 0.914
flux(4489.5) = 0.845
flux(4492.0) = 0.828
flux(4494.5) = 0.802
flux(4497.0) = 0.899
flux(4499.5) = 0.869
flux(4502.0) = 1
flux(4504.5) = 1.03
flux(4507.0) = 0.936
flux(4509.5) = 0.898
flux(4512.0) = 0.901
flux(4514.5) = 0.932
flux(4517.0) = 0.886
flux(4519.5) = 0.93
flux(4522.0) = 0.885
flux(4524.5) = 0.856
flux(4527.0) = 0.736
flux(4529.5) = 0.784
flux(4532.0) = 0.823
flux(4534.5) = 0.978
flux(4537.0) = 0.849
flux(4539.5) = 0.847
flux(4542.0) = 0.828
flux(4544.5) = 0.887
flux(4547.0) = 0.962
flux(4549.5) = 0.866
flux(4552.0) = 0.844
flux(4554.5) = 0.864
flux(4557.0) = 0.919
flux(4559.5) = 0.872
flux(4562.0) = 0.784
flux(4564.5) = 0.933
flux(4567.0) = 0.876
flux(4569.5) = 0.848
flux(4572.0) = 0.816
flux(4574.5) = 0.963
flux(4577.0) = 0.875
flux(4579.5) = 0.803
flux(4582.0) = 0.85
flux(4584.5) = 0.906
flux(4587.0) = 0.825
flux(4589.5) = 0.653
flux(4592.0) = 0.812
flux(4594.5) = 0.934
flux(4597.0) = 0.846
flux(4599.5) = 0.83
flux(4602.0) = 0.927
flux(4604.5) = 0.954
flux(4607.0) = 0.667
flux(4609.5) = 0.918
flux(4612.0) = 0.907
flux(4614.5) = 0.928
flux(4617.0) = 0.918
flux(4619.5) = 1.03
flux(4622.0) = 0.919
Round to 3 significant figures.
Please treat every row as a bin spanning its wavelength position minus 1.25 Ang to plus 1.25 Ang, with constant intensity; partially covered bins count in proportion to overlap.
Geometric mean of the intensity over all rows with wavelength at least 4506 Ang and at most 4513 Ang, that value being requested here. 0.912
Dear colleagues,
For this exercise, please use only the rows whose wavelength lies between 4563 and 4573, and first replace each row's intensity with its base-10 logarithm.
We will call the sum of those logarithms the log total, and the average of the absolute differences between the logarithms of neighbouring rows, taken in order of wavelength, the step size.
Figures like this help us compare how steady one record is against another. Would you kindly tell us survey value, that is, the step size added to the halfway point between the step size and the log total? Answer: -0.095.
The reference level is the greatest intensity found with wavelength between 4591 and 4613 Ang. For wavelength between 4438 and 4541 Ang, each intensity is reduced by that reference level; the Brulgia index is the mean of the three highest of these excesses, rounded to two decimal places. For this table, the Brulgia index 0.07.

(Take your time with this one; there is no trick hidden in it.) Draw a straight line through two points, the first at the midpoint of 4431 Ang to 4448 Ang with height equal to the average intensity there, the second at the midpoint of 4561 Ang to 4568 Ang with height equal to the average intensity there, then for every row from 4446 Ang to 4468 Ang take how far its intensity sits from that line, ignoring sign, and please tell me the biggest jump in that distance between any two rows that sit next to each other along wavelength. 0.14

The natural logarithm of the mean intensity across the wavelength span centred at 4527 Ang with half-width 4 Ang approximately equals -0.23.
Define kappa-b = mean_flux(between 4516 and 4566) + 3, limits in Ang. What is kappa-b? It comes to 3.87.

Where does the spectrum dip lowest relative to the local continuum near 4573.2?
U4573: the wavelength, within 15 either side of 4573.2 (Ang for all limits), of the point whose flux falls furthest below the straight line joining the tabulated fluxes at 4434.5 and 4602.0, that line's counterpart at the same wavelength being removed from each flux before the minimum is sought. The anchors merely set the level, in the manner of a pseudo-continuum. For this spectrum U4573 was 4562.0 Ang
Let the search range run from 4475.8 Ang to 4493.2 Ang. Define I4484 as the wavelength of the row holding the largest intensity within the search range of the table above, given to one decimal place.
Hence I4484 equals 4477.0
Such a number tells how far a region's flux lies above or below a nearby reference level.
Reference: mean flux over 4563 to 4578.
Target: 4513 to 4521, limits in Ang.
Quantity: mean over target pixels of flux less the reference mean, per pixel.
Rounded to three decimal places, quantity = 0.031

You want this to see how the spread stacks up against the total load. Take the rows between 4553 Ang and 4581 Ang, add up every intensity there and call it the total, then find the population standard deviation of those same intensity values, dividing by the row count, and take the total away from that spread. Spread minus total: -9.50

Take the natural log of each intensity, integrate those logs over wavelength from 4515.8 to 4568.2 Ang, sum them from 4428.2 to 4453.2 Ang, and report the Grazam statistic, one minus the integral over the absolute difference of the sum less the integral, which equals 2.26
